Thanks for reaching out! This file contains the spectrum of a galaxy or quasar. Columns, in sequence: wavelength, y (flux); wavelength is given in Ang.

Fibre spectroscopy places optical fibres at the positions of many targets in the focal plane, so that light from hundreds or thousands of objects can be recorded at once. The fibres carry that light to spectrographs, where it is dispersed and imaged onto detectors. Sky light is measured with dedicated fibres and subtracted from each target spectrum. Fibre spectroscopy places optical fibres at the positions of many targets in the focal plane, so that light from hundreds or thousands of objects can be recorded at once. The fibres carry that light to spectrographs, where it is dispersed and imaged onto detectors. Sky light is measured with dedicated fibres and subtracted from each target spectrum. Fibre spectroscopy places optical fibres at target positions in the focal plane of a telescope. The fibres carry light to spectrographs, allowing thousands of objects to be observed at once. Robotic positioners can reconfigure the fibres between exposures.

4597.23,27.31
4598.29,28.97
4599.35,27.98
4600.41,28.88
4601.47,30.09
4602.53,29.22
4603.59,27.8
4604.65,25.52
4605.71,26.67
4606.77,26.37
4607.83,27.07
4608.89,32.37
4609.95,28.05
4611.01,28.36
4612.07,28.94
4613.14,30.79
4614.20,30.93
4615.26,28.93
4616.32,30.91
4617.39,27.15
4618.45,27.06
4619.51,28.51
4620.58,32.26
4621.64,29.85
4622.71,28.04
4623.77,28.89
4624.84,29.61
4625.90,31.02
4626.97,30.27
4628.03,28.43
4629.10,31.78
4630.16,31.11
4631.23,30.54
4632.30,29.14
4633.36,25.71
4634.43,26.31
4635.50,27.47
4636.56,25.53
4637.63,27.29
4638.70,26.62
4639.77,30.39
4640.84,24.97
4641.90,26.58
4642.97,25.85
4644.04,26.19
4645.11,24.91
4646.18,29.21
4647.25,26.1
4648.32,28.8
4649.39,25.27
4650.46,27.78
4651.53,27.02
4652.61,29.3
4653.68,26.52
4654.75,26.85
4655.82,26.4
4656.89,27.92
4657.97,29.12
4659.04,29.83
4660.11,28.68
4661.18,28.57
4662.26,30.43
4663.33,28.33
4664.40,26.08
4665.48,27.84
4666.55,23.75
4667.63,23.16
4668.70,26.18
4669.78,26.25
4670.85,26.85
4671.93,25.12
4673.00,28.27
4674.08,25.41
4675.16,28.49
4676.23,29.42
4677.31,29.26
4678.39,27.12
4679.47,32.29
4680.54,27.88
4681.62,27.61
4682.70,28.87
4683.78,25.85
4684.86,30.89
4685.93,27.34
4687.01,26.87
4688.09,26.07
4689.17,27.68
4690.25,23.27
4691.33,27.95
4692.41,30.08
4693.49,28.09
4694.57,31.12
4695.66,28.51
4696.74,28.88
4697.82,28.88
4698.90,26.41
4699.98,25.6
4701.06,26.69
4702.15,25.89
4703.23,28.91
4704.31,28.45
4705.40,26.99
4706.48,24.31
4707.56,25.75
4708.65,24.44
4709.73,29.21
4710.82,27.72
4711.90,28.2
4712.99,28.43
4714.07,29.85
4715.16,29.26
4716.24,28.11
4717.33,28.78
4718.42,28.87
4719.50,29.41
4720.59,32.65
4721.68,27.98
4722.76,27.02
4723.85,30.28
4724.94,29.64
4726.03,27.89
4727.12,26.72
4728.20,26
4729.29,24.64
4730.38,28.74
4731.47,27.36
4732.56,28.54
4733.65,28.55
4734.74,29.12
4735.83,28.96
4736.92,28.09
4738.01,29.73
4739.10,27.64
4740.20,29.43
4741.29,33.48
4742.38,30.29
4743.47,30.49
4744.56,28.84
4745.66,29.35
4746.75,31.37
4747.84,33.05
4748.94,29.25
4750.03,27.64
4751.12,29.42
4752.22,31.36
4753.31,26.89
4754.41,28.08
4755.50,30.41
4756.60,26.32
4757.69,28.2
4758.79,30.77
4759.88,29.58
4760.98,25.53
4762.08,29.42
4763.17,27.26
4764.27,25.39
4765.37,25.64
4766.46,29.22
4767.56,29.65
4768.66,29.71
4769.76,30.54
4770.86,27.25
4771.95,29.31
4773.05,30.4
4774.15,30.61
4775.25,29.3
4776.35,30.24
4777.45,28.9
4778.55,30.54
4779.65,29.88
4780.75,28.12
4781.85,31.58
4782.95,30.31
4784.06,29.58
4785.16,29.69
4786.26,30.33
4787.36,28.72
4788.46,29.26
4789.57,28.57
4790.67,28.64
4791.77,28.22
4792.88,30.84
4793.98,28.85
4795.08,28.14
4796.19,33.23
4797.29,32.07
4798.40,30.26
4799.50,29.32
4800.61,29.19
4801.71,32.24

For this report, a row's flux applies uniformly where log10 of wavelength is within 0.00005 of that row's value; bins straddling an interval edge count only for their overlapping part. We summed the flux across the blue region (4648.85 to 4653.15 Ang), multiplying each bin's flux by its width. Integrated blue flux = 117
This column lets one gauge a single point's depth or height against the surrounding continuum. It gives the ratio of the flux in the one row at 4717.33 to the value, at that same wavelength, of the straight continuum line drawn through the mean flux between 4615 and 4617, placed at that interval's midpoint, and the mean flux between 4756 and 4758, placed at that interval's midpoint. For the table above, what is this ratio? 1.03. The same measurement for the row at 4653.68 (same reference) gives 0.91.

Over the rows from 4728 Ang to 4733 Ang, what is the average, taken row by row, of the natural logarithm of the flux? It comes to 3.296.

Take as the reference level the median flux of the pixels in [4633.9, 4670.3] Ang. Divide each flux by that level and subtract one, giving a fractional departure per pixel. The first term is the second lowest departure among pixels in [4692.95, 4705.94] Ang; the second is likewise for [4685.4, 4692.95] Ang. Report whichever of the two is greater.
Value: -0.02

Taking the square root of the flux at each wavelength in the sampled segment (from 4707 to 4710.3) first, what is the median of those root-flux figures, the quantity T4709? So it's 5.1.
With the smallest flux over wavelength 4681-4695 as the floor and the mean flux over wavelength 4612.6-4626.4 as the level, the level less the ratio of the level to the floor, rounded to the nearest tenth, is 28.3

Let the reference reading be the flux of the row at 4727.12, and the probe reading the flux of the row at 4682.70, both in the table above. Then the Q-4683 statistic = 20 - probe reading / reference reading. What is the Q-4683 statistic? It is 18.92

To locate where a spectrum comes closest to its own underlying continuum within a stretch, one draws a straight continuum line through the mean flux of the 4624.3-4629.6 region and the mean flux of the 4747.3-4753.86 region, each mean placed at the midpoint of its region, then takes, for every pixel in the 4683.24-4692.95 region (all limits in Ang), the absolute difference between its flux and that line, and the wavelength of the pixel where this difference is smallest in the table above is 4692.41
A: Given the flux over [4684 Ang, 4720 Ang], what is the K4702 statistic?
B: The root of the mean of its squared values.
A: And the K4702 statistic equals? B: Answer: 27.8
